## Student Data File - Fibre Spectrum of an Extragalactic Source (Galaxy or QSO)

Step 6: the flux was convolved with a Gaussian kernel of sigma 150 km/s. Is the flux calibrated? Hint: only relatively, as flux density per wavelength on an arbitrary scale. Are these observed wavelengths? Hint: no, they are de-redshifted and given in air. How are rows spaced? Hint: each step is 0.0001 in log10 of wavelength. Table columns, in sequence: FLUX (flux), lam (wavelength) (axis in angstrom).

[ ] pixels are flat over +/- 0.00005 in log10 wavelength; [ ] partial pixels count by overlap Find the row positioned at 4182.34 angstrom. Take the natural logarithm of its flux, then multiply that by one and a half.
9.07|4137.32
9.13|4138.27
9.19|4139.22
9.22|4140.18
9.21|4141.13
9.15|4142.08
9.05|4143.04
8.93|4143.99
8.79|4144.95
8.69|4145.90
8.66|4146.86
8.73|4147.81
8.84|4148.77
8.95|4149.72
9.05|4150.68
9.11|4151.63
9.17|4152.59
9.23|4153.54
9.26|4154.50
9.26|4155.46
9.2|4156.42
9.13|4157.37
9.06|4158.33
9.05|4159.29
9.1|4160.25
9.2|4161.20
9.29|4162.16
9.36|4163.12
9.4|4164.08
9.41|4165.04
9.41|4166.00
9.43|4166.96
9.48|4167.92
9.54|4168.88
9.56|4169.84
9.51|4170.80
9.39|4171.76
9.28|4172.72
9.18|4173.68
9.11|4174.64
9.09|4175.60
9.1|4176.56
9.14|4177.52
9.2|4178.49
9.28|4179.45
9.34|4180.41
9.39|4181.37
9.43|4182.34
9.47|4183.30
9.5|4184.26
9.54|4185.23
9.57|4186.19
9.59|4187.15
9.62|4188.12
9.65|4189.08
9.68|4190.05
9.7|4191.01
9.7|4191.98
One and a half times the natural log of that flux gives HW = 3.37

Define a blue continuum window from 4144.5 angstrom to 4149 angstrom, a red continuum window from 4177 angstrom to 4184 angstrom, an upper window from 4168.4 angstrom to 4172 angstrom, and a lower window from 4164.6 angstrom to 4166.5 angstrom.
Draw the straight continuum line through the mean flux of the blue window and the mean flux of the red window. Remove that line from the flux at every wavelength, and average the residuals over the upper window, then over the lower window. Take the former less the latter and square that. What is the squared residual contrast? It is 0.000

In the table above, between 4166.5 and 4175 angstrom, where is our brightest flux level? 4169.84 angstrom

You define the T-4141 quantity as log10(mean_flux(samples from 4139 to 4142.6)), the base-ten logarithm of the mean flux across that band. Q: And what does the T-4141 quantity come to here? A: 0.963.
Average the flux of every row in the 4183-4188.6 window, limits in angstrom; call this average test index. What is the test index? 9.55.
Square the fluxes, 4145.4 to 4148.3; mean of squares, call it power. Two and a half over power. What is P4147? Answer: 0.033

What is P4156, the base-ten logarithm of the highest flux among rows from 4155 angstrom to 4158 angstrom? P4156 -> 0.967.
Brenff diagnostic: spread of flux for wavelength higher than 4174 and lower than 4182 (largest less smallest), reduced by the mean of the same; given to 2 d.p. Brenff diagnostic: -8.91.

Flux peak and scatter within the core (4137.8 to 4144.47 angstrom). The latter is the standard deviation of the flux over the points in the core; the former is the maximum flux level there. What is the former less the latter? 9.12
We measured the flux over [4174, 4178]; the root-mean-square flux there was 9.11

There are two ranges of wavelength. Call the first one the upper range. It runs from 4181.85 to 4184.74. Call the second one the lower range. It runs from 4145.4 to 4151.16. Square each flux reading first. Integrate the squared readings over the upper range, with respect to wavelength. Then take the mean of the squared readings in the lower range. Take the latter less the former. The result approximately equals -181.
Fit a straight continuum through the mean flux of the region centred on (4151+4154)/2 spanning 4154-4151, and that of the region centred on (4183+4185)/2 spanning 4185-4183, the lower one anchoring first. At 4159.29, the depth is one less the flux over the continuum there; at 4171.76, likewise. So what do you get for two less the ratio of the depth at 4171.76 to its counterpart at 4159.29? 2.1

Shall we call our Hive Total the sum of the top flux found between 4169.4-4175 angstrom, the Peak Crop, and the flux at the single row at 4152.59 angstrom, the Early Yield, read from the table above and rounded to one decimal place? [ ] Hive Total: 18.7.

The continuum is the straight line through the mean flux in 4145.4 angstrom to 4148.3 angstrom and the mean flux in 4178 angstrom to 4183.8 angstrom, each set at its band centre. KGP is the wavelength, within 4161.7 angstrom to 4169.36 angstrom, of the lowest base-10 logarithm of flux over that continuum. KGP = 4162.16 angstrom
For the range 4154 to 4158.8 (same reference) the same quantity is 4158.33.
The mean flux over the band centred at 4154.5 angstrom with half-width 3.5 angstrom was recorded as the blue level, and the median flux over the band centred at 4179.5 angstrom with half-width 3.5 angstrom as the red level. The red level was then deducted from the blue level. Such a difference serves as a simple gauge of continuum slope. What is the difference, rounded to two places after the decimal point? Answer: -0.09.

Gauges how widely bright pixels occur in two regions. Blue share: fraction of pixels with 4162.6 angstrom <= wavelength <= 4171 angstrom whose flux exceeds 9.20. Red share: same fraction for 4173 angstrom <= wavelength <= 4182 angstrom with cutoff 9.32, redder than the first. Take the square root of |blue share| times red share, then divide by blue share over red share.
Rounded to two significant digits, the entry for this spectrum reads 0.10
